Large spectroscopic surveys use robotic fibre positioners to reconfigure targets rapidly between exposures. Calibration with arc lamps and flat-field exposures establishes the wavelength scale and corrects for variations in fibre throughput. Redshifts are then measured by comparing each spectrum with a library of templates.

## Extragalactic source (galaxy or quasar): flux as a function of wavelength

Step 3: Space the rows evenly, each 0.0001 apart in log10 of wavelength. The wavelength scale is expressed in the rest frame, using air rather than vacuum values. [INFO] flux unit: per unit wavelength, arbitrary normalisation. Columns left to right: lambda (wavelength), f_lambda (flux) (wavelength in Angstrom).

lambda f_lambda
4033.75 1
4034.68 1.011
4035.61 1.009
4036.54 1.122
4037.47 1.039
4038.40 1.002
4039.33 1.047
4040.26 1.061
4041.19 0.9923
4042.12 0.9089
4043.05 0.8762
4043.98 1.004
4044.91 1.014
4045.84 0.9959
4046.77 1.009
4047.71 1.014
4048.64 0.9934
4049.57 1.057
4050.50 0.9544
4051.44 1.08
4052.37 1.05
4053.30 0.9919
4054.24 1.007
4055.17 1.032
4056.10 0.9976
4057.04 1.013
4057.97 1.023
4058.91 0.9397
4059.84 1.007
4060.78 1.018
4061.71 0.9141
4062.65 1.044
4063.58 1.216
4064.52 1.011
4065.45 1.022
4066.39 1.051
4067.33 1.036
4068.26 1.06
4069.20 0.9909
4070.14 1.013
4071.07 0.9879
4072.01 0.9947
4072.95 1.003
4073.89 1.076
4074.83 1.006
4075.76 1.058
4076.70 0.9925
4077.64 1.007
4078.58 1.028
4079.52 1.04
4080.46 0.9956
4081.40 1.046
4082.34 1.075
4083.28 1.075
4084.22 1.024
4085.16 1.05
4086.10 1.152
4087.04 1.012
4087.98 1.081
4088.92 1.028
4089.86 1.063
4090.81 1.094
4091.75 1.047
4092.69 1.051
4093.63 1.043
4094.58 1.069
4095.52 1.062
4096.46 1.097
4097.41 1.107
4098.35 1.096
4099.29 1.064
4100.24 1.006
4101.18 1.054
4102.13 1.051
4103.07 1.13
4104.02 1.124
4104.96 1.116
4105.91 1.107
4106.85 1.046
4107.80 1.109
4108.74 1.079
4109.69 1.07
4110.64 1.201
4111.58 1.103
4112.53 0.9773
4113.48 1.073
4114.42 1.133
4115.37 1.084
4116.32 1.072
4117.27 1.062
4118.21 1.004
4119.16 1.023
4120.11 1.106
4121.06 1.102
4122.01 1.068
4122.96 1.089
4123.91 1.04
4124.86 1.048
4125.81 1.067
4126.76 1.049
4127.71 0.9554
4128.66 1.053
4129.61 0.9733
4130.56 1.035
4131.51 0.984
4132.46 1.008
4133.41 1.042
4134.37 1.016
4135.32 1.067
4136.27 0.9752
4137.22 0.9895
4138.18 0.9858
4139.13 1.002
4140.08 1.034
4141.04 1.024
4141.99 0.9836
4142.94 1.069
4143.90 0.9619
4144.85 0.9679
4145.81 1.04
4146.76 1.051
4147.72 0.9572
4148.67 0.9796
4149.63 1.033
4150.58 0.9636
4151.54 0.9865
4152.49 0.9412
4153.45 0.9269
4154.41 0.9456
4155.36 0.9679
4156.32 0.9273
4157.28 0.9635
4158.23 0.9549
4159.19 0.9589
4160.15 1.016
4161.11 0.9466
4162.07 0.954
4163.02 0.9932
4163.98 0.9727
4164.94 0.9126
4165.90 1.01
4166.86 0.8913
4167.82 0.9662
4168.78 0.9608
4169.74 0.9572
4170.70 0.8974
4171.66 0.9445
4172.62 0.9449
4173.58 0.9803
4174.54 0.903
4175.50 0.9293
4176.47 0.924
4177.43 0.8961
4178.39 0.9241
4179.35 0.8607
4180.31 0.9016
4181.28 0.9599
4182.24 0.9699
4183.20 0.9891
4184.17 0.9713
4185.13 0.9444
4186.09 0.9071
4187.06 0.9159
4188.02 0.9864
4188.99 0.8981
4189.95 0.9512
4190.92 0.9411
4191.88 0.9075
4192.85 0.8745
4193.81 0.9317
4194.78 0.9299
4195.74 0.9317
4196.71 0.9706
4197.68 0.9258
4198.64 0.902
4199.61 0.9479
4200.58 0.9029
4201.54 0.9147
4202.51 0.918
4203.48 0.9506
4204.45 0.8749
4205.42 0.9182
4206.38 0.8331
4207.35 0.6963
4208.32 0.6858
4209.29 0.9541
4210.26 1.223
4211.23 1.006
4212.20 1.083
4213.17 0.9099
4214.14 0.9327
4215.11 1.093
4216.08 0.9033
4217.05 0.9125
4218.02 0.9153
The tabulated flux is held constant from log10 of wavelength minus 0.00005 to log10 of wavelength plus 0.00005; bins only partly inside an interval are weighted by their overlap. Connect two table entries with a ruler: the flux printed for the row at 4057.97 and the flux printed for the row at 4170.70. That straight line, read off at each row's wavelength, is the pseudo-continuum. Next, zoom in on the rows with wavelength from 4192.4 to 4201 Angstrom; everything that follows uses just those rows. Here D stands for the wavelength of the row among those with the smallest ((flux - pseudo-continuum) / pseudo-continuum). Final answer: 4192.85 Angstrom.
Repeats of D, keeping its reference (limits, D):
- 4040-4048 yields 4043.05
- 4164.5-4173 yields 4166.86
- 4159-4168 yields 4166.86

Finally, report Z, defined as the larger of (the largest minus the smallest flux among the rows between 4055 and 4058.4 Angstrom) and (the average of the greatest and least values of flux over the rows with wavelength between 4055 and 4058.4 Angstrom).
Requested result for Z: 1.01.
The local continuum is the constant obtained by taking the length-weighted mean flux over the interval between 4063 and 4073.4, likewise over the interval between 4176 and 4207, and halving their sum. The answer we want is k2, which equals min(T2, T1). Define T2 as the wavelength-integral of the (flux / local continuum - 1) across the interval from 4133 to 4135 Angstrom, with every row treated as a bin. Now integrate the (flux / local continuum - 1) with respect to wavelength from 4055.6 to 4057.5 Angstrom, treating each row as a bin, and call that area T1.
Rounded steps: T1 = 0.05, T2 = 0.11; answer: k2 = 0.05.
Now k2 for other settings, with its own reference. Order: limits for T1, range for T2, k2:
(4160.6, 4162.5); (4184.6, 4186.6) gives -0.11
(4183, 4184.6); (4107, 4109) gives 0.00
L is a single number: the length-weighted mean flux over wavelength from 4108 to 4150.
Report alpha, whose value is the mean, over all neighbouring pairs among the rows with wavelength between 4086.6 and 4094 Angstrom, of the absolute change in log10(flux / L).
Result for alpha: 0.015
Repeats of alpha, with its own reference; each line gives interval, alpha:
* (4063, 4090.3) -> 0.019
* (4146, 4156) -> 0.018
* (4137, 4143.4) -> 0.013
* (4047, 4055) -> 0.025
